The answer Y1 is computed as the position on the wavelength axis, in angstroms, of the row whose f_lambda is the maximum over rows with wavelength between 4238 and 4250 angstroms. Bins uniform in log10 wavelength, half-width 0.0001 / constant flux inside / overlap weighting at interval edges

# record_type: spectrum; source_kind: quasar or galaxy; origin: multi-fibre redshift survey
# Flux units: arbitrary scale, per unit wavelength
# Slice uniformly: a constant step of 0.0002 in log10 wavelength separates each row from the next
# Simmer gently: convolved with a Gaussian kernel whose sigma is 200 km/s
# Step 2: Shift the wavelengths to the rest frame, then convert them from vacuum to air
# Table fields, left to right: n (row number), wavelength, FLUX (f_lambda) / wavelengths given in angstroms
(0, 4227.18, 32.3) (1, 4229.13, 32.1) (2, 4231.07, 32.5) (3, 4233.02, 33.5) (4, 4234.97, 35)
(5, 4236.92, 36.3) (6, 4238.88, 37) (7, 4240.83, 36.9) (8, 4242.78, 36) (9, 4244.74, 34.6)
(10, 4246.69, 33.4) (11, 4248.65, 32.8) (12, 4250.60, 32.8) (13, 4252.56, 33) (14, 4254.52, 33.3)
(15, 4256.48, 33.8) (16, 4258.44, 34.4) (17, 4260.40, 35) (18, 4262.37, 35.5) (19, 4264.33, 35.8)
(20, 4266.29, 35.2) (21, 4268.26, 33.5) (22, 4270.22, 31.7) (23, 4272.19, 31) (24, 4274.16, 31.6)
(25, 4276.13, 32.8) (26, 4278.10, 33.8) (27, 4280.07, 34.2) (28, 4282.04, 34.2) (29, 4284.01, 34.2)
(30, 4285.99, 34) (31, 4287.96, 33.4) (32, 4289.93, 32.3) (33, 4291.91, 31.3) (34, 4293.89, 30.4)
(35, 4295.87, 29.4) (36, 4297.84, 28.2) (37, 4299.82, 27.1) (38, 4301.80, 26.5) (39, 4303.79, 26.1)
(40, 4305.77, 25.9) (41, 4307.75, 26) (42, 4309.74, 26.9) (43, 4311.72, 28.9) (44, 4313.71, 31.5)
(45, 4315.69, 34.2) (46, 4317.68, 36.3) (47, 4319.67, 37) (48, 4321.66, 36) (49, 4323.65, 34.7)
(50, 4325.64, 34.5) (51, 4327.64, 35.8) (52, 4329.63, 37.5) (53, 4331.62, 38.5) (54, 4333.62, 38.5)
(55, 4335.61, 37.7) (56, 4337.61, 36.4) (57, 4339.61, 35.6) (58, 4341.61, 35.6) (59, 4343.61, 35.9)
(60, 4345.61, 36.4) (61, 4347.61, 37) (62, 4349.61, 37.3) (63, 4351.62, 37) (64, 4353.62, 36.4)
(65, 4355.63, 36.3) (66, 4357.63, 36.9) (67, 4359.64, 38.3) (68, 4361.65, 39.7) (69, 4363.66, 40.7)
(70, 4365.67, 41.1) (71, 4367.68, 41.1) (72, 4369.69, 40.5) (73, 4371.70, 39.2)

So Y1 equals 4238.88 angstroms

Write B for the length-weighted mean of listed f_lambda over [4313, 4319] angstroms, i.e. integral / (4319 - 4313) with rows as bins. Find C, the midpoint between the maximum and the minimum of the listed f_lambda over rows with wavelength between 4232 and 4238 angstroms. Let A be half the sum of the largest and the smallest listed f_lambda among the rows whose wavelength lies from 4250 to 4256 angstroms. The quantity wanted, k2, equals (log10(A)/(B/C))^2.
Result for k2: 2.4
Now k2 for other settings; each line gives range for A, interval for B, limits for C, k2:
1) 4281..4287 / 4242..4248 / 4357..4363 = 2.9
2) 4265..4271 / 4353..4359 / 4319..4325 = 2.2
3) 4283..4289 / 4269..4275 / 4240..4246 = 3.0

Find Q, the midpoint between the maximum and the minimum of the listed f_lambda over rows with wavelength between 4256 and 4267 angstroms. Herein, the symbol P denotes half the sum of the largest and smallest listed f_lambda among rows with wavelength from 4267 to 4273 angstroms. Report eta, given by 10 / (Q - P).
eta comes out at 4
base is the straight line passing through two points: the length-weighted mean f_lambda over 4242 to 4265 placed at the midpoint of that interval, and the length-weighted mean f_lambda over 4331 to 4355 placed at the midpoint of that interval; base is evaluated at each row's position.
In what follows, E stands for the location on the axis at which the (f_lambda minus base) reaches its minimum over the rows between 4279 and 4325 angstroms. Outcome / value 4305.77 angstroms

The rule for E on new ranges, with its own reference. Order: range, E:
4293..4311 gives 4305.77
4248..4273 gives 4272.19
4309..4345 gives 4309.74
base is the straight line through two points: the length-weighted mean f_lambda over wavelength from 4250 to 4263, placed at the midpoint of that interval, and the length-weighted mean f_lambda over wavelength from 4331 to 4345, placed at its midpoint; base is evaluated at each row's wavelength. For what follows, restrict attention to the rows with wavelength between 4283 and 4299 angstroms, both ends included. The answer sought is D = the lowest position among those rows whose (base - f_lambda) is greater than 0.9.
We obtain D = 4285.99 angstroms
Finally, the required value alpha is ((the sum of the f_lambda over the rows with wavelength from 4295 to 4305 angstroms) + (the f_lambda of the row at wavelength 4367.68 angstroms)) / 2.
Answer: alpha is 89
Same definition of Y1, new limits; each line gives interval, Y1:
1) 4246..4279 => 4264.33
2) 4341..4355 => 4349.61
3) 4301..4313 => 4311.72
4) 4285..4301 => 4285.99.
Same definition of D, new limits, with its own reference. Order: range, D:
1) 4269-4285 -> 4270.22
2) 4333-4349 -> 4339.61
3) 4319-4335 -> 4323.65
